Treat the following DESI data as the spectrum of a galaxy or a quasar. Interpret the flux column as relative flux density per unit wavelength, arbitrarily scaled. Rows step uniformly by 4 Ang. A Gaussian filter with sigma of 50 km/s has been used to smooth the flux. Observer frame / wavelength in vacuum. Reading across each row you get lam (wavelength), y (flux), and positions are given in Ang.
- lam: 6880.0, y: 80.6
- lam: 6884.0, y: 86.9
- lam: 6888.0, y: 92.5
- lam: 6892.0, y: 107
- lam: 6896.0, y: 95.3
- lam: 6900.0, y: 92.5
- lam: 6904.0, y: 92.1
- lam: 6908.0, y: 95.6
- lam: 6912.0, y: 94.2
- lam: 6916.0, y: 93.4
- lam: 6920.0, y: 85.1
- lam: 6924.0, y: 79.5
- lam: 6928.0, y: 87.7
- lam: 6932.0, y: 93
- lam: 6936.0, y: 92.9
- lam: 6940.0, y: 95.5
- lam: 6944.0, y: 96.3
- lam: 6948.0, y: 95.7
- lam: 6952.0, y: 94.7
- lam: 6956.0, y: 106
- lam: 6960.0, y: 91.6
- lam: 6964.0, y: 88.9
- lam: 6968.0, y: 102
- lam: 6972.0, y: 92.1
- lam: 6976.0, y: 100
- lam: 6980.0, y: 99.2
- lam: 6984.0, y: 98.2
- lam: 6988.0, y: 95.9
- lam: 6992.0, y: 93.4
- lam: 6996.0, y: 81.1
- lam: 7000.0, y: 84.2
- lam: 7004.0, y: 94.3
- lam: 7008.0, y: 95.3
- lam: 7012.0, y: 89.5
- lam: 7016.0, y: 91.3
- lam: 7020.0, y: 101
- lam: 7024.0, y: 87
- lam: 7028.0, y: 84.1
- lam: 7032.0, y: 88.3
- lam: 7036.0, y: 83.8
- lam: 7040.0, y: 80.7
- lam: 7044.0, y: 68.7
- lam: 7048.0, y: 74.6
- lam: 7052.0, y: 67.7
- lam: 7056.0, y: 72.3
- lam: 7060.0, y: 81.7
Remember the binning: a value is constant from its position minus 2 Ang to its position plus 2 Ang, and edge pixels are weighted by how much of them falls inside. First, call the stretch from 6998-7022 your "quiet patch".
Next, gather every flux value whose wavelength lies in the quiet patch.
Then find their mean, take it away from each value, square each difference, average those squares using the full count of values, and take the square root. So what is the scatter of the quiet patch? 5.2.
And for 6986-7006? 6.0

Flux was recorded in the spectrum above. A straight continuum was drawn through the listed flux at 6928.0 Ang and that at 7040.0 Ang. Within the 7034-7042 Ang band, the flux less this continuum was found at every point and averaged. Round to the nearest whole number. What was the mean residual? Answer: 1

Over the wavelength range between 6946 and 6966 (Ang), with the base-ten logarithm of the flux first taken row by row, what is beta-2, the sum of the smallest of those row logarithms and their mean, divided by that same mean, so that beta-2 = 1.98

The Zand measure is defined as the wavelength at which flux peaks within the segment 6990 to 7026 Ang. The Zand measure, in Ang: 7020.0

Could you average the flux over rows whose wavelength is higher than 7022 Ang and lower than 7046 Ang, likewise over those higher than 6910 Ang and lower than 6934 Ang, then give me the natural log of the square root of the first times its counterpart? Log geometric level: 4.45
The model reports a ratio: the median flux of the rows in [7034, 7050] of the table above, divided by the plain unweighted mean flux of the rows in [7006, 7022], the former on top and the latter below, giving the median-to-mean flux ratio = 0.82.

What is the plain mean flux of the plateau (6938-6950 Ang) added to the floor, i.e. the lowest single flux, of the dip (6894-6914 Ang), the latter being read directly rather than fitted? 188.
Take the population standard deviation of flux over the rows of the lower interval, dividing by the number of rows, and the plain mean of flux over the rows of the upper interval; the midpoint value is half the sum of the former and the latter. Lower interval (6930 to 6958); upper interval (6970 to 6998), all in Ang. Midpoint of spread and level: 49.2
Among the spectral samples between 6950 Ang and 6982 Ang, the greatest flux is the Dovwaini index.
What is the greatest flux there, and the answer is 106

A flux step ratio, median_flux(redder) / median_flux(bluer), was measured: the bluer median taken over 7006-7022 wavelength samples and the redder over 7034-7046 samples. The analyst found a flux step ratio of 0.86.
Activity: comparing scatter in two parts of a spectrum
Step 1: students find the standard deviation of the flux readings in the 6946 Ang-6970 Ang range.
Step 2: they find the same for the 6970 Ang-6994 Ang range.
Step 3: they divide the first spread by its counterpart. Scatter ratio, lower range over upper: 2.00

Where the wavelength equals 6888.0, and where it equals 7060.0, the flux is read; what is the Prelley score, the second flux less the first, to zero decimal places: -11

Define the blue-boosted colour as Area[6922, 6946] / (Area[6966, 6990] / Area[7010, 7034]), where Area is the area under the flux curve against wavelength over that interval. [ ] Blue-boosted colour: 2008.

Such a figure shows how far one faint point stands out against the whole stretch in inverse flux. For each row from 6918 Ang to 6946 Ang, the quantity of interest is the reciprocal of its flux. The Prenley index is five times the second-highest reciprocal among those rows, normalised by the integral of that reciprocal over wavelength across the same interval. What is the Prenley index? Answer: 0.188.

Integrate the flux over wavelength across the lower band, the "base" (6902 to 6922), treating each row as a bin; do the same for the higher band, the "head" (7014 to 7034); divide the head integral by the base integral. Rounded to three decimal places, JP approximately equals 0.981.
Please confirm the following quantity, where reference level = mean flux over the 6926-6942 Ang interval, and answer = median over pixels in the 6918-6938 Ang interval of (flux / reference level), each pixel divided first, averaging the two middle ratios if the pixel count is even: 0.95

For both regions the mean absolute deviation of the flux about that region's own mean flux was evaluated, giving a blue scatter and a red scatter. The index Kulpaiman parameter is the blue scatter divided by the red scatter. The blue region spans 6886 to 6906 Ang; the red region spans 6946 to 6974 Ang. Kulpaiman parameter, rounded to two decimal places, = 0.96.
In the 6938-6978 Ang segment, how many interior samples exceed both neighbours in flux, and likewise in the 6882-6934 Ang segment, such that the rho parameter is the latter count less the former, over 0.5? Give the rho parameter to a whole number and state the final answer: -2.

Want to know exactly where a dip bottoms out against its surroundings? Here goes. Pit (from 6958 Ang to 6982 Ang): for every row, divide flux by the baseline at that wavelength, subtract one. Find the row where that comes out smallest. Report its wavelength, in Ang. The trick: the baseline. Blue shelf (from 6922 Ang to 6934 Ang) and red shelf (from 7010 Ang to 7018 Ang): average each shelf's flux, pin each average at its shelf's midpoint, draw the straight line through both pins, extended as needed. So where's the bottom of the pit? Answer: 6964.0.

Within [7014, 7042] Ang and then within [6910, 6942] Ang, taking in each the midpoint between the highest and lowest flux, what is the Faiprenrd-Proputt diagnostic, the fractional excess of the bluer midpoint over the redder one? -0.037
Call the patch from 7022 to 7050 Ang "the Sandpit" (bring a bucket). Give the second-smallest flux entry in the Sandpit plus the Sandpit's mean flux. 156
